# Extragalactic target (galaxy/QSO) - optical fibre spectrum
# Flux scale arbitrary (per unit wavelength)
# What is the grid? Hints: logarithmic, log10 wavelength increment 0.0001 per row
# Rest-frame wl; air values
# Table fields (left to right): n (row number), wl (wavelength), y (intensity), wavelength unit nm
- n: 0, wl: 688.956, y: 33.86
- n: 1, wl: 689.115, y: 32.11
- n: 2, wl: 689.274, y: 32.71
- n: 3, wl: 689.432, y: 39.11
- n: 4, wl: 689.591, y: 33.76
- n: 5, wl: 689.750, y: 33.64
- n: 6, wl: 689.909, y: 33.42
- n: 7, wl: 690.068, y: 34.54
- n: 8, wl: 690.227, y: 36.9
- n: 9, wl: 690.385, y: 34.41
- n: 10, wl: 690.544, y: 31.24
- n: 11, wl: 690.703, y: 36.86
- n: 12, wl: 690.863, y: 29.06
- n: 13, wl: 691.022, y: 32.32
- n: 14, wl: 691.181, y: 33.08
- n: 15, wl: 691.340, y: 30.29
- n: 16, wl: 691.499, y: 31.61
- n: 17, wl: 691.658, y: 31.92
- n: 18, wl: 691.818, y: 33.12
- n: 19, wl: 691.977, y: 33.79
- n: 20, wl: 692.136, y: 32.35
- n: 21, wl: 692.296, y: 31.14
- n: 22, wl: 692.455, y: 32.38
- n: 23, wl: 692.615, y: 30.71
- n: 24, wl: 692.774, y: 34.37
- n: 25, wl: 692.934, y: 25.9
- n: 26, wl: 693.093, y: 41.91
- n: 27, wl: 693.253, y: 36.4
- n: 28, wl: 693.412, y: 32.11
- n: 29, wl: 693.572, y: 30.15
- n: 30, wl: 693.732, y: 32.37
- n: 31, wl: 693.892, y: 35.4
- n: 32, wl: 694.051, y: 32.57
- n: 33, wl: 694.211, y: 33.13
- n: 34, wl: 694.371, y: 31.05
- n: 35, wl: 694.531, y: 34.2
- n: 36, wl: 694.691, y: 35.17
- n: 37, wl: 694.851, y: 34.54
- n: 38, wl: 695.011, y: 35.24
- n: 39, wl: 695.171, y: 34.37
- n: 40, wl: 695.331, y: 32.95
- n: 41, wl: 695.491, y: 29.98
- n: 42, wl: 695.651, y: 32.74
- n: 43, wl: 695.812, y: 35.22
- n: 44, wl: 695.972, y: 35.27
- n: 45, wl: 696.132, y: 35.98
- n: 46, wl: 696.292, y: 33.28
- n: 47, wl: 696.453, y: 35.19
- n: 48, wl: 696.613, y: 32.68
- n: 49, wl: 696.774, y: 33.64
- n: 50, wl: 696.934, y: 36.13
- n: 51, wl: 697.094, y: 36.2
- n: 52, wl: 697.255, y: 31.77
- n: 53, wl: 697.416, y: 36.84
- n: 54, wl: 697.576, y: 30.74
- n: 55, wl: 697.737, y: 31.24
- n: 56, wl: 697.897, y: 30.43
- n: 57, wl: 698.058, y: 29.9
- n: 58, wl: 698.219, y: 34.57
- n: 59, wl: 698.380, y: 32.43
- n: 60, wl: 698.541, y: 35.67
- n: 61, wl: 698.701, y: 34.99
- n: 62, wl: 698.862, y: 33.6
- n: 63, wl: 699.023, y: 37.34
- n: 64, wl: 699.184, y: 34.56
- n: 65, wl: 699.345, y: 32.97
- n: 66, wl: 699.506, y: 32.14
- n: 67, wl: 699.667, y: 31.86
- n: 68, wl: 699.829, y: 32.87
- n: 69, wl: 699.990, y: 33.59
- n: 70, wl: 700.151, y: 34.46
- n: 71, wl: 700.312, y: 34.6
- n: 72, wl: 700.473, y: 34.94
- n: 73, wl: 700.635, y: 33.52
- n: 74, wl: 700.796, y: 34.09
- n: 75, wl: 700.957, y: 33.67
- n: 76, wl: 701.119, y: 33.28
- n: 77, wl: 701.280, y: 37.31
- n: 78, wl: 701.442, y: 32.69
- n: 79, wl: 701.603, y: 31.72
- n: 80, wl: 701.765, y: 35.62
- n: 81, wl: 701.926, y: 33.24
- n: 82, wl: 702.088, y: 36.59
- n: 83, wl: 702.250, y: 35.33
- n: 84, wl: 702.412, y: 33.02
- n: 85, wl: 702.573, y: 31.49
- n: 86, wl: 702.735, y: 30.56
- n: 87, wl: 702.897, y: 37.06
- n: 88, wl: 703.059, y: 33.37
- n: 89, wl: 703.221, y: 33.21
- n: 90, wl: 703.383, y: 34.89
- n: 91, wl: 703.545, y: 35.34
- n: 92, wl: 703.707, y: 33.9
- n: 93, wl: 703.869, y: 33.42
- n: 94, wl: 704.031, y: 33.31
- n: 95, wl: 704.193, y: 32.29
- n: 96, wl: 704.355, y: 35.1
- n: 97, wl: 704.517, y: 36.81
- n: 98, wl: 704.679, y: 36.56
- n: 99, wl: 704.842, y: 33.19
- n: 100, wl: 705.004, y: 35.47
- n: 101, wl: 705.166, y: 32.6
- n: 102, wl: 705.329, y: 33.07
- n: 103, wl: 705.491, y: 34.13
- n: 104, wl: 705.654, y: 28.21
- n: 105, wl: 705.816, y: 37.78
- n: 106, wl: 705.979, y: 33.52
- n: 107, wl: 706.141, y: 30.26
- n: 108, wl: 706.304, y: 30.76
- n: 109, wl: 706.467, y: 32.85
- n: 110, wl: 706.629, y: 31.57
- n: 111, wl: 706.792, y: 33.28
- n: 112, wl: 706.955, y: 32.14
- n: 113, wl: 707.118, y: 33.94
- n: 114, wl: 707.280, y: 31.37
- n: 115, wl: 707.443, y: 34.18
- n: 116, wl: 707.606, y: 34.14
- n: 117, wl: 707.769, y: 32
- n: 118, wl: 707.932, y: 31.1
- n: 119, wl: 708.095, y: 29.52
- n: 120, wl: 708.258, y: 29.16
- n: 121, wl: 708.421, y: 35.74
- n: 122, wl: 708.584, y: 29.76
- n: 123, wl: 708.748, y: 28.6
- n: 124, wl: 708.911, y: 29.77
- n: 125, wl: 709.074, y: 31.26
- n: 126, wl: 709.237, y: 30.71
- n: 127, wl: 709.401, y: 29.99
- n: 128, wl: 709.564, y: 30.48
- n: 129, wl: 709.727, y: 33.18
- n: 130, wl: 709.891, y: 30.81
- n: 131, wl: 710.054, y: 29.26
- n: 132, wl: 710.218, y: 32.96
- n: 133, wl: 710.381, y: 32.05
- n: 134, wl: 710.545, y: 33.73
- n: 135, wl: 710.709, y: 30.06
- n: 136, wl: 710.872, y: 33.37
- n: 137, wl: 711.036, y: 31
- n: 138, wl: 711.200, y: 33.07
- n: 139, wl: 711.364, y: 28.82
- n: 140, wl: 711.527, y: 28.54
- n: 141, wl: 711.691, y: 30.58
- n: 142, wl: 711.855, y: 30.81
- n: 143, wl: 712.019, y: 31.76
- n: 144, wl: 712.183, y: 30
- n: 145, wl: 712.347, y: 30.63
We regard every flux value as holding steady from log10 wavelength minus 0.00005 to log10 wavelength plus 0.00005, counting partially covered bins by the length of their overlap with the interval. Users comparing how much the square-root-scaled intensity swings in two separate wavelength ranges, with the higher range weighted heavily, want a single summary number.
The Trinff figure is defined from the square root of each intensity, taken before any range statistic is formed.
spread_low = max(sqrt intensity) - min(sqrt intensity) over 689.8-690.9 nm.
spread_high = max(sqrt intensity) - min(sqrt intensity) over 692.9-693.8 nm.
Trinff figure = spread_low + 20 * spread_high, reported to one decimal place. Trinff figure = 28.4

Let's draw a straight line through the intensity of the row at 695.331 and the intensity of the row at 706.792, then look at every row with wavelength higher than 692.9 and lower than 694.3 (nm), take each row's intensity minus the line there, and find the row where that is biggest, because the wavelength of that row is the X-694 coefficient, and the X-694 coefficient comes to 693.093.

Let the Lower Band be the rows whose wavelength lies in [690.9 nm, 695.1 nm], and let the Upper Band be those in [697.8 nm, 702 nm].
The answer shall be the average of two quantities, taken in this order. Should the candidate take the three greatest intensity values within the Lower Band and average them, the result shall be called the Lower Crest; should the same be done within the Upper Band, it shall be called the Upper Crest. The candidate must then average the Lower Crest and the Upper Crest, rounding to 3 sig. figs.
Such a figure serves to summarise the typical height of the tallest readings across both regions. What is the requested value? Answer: 37.3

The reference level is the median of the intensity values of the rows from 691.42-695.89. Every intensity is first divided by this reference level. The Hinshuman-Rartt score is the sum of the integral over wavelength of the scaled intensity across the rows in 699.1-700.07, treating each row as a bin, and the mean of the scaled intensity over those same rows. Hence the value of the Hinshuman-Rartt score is 2.0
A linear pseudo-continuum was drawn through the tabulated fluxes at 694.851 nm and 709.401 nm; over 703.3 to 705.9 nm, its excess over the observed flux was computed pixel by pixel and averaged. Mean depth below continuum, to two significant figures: -2.6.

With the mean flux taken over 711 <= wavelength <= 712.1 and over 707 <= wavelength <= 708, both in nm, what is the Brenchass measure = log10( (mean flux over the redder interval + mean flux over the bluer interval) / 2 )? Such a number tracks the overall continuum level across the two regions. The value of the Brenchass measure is 1.50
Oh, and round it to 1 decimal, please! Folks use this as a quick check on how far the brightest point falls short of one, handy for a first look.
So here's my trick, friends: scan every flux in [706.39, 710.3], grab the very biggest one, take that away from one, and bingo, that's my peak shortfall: -34.7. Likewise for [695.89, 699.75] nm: -36.3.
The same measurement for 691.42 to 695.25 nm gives -40.9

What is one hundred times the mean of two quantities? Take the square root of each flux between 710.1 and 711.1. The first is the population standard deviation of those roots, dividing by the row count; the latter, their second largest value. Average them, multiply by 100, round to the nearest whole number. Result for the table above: 295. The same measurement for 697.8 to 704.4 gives 313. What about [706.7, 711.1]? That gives 300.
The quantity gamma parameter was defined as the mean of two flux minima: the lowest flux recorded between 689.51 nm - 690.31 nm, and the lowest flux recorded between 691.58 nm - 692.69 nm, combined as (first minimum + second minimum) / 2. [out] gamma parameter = 32.1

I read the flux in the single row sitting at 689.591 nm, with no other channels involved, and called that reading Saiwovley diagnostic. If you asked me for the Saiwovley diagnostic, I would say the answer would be 33.76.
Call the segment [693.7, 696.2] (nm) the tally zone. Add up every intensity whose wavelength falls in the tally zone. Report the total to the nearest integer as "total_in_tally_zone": 540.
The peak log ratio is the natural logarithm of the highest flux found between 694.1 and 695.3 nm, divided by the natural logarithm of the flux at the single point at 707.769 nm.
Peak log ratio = 1.03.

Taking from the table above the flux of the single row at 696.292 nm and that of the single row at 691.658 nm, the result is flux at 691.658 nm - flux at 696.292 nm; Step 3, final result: -1.4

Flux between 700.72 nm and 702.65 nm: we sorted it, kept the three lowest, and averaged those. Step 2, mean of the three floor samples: 32.0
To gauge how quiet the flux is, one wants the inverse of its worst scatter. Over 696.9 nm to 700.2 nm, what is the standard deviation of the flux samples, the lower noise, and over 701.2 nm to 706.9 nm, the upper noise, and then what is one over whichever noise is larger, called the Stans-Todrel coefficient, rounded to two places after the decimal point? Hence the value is 0.46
